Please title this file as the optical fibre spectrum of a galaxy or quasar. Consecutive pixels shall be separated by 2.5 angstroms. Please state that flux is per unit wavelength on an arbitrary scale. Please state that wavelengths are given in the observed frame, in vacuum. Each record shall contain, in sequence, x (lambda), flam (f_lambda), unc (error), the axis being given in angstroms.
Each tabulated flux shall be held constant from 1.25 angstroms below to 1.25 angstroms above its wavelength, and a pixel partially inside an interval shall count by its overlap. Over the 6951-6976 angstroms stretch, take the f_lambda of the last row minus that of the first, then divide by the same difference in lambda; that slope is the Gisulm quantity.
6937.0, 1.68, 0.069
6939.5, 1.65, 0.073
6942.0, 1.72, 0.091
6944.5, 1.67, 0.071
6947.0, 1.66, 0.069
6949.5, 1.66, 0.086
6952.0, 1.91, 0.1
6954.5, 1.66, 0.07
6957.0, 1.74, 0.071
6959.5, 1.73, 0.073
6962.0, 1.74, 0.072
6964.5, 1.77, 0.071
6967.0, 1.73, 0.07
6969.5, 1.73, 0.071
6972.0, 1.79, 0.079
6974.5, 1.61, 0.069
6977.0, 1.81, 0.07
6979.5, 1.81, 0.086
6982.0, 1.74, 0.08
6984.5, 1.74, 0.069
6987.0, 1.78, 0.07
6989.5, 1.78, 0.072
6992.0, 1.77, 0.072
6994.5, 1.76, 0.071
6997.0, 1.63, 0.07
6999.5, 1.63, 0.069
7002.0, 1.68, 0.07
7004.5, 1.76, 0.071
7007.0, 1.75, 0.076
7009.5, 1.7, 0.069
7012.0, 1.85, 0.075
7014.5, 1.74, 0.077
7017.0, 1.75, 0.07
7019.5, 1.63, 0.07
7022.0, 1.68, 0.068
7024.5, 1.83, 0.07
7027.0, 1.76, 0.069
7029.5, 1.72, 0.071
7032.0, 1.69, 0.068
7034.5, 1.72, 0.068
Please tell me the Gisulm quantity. -0.0133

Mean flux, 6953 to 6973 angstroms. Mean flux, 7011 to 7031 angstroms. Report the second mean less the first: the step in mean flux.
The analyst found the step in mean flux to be 0.01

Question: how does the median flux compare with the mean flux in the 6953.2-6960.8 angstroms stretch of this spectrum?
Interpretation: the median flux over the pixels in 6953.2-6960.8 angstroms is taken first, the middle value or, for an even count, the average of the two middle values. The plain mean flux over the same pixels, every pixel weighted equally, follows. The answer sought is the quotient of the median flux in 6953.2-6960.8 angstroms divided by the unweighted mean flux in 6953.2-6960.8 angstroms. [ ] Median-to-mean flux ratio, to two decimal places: 1.01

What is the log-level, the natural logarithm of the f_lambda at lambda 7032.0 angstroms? 0.525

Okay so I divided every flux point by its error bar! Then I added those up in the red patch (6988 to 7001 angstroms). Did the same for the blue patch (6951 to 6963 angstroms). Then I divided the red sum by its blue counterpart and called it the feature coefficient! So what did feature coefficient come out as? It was 1.05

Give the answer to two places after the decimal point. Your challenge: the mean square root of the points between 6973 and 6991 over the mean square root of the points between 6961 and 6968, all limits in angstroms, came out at 1.00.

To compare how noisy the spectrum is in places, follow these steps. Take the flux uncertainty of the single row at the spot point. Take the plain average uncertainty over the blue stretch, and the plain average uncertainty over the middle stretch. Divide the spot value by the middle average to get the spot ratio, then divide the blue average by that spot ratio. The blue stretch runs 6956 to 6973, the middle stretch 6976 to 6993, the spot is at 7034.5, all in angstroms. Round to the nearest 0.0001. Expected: 0.0790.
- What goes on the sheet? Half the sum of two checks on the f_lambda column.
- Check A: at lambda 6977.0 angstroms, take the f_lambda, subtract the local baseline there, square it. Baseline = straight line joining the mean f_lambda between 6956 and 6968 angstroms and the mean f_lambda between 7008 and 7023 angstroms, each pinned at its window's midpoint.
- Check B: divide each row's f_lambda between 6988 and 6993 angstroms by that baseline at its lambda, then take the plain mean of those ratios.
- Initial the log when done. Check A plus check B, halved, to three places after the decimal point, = 0.515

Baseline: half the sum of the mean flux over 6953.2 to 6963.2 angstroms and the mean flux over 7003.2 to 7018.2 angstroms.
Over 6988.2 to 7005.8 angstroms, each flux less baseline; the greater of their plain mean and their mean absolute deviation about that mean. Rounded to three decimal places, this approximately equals 0.059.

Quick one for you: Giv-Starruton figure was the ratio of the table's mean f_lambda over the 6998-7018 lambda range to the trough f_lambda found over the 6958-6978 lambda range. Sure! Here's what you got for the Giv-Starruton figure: 1.08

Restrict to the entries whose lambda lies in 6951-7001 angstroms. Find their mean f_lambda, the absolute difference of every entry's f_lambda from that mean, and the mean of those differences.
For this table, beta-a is 0.049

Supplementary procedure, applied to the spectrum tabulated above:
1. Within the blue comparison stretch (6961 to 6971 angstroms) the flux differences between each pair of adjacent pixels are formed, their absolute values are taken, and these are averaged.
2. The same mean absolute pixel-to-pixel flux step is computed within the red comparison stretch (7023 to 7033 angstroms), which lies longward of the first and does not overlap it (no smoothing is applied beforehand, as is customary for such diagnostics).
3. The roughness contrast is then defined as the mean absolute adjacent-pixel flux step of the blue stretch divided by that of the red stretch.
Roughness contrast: 0.5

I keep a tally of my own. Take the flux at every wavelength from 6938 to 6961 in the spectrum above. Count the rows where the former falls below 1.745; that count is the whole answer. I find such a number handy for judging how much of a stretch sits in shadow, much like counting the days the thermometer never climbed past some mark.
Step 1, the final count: 8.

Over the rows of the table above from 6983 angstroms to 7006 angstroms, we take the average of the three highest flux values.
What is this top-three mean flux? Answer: 1.777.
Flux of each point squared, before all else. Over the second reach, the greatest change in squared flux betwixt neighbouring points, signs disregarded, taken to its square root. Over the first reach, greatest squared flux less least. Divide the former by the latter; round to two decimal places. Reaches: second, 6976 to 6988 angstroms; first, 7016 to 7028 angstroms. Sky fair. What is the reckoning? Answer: 0.72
